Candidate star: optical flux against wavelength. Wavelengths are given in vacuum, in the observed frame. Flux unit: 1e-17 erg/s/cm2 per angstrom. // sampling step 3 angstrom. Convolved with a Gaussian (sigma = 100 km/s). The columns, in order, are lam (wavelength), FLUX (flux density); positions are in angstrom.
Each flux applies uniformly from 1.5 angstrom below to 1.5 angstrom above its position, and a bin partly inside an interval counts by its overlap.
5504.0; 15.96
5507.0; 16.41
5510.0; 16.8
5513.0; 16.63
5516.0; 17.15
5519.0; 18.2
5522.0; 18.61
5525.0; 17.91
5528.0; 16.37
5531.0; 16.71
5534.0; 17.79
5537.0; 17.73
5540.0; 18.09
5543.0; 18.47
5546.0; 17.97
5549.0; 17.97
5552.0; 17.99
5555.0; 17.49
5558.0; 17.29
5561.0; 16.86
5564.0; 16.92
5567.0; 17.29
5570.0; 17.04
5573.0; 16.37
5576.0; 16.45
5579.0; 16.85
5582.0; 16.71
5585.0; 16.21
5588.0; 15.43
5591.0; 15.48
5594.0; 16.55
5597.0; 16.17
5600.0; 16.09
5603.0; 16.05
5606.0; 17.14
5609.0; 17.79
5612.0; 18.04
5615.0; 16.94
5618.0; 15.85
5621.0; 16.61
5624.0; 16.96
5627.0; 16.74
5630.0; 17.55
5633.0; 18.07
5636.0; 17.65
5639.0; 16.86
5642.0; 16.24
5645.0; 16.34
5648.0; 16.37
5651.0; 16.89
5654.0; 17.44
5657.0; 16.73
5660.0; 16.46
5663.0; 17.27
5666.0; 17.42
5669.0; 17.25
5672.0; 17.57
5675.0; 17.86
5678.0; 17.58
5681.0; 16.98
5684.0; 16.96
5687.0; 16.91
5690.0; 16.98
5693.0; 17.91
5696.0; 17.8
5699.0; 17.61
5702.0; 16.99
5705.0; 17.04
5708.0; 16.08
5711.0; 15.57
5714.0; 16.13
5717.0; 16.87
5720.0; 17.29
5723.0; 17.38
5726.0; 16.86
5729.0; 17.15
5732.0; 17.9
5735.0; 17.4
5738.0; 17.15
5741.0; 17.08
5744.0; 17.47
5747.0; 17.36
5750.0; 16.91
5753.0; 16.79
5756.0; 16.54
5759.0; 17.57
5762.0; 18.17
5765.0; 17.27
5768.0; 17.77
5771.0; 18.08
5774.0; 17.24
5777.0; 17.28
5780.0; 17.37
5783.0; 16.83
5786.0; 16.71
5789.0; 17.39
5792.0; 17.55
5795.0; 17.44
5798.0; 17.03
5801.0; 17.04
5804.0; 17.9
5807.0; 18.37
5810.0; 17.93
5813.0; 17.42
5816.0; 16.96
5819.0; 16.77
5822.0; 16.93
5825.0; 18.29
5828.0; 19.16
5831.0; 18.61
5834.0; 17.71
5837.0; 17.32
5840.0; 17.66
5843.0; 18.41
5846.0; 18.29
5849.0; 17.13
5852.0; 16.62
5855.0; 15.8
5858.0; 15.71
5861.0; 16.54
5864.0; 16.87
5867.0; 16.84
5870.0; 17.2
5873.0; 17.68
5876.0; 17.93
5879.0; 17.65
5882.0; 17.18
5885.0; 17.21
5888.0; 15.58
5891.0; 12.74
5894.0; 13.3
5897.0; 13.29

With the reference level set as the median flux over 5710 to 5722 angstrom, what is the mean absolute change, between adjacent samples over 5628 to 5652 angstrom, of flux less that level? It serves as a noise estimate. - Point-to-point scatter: 0.43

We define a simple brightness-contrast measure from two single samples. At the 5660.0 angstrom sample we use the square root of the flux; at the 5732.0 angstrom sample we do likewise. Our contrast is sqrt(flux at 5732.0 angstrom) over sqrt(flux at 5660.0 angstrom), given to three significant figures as 1.04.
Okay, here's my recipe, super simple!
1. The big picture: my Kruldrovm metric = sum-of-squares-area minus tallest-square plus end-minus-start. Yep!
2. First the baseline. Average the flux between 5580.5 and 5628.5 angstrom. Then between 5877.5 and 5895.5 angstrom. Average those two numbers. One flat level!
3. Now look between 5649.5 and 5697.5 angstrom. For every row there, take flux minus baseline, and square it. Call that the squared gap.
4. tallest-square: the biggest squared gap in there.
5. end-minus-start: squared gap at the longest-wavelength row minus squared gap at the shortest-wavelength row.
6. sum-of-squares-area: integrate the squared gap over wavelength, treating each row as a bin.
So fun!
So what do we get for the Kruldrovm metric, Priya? 73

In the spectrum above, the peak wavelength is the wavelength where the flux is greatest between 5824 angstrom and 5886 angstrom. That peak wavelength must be 5828.0 angstrom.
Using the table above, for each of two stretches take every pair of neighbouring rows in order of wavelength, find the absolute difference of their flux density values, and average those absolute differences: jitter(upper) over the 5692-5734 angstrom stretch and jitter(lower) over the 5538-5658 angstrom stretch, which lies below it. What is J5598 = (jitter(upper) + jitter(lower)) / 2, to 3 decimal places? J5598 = 0.448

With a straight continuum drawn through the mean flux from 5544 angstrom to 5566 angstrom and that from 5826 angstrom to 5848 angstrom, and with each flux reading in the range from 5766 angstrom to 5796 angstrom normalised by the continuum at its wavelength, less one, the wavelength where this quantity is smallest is 5786.0 angstrom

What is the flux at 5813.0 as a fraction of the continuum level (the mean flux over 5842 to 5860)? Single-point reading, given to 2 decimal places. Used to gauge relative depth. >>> 1.03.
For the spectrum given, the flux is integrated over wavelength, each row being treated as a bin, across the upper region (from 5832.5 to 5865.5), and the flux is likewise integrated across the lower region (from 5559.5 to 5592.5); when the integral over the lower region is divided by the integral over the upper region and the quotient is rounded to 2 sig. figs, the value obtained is 0.97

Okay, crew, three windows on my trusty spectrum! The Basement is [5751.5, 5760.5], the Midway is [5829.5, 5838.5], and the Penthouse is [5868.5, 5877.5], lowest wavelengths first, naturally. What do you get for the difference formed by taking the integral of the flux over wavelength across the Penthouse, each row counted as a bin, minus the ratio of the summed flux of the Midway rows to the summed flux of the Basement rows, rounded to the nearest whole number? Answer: 157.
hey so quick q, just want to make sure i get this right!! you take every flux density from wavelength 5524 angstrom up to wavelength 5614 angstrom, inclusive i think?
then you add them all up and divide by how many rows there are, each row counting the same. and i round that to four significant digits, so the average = 17.04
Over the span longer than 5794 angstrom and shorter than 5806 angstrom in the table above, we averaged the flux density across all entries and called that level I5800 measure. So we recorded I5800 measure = 17.4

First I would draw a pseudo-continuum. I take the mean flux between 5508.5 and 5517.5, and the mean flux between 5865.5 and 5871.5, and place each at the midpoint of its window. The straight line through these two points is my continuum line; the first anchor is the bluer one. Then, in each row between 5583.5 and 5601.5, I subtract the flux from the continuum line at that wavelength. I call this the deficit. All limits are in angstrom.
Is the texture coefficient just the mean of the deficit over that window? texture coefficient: 0.91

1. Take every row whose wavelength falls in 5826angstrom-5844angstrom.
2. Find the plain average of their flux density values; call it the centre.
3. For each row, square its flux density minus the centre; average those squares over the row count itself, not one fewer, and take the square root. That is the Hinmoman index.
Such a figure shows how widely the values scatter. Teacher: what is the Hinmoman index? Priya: 0.635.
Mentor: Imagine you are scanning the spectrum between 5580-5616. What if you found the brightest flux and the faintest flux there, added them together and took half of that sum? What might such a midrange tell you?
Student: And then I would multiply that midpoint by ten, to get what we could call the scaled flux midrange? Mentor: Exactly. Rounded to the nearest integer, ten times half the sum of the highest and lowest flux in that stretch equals 167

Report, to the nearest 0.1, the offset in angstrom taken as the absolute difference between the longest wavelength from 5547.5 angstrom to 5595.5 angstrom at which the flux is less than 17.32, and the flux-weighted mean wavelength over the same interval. 23.0 angstrom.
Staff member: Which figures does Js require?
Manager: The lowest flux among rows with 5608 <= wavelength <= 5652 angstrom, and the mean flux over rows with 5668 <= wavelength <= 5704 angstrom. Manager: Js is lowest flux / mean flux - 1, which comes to -0.09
